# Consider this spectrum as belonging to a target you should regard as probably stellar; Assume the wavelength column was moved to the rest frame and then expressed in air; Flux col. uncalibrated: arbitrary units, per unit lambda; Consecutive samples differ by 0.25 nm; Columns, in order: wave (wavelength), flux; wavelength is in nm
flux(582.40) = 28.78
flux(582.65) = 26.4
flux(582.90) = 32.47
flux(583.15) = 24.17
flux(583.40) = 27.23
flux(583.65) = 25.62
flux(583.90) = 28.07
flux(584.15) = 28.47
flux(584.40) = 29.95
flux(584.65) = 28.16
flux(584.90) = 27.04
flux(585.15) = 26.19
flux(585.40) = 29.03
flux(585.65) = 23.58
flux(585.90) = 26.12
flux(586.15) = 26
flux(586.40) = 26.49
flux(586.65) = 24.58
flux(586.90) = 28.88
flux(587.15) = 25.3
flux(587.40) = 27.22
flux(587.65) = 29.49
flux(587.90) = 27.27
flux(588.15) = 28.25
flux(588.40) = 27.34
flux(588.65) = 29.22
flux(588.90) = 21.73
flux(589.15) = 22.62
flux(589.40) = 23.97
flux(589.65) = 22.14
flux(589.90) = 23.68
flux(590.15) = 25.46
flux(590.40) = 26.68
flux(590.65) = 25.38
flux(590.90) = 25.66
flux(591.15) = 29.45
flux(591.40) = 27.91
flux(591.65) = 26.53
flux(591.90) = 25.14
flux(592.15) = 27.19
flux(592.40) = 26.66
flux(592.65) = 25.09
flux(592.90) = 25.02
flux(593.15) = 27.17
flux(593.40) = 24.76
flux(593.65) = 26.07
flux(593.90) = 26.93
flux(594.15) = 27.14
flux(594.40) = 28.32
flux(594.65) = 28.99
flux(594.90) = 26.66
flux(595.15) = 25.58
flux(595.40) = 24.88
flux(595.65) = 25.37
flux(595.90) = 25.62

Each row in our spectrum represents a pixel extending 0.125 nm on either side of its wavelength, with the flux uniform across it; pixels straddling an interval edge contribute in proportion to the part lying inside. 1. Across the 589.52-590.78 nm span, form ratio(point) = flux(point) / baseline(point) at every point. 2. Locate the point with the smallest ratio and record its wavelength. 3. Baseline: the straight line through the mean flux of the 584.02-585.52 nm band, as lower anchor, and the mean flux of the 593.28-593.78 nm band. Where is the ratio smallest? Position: 589.65 nm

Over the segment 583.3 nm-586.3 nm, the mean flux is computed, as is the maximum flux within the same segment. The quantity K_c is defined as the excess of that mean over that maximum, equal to -2.8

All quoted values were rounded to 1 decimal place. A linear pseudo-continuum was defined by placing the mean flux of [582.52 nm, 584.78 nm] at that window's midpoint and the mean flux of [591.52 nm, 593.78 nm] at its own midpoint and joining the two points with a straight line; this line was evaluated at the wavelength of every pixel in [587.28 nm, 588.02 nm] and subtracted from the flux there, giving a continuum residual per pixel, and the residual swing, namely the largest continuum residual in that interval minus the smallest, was 2.3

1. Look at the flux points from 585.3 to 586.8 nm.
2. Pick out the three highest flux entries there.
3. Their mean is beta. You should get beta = 27.2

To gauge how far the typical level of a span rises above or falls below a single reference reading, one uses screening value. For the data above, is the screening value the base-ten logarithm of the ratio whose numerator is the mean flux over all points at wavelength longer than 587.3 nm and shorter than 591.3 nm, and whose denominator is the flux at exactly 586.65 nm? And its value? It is 0.024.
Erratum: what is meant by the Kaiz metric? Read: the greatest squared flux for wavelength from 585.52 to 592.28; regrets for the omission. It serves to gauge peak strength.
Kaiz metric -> 870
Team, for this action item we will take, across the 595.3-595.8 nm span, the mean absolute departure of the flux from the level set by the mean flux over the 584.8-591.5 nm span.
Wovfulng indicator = 1.0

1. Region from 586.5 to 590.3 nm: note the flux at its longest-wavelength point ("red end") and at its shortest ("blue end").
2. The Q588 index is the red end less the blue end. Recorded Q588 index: 0.9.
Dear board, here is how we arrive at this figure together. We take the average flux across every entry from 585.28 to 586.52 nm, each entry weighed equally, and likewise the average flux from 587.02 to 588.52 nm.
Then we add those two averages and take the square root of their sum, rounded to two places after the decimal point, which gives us 7.33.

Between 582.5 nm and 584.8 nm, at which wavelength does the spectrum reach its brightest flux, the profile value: 582.90 nm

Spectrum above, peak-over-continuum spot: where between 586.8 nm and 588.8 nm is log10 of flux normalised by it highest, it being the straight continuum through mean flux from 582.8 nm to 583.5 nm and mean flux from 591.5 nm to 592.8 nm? 587.65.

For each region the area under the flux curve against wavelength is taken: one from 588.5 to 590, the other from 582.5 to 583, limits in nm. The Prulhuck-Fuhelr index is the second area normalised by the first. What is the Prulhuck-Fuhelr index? 0.41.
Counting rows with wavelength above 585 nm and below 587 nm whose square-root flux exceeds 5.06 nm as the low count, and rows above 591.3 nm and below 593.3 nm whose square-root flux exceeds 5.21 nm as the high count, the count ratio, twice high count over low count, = 1.0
